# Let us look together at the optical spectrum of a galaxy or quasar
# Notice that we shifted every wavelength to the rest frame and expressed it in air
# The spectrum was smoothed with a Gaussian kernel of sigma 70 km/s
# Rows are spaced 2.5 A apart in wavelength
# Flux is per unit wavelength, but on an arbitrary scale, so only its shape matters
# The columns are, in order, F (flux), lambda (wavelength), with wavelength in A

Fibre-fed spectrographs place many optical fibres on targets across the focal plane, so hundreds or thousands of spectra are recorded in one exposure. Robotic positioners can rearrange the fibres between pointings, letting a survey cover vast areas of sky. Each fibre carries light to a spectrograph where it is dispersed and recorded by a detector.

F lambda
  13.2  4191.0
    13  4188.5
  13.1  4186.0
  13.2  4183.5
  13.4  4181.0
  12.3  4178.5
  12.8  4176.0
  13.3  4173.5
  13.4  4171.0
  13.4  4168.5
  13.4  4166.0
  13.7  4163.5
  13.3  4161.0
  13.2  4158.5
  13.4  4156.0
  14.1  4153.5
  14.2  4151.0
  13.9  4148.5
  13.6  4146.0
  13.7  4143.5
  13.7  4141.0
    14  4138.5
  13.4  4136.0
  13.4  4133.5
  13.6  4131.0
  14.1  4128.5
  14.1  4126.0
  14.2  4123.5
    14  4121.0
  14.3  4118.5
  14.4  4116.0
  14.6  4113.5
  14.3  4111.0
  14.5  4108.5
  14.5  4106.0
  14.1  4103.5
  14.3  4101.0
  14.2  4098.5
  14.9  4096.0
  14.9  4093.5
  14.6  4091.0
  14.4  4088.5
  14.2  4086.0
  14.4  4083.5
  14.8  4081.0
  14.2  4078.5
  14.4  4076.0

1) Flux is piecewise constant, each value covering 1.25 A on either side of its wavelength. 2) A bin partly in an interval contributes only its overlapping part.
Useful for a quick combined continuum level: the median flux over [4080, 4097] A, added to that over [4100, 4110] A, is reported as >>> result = 29.0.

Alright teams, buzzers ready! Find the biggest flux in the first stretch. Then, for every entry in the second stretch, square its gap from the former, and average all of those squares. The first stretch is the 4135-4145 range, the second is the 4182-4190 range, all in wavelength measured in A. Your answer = 0.8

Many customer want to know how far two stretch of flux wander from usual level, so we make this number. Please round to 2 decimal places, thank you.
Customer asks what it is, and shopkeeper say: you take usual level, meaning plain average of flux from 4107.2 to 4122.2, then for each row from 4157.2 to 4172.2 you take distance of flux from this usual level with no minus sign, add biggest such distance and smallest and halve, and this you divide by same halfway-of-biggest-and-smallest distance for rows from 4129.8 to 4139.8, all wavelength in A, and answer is 1.38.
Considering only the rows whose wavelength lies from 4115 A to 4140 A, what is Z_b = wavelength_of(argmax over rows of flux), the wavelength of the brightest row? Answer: 4116.0 A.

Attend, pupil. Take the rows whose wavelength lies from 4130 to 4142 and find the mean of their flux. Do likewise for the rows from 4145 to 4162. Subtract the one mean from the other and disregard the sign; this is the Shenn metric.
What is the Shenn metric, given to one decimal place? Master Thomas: 0.1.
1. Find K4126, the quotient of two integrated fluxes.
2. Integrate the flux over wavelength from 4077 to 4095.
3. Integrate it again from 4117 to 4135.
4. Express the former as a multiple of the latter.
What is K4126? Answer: 1.04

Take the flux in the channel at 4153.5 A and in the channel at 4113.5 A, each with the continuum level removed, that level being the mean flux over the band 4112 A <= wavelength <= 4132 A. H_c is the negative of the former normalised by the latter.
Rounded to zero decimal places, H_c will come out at 0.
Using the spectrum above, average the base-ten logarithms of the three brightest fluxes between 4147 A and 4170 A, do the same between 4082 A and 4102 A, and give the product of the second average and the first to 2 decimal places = 1.34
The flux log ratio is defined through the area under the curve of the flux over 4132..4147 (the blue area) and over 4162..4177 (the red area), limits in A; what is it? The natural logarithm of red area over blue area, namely -0.02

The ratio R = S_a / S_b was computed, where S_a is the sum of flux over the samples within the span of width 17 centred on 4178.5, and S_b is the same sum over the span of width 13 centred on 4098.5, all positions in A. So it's 1.3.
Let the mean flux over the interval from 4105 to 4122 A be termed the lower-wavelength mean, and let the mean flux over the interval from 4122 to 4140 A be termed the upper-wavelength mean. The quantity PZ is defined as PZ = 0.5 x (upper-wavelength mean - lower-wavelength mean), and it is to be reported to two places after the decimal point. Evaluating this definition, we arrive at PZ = -0.27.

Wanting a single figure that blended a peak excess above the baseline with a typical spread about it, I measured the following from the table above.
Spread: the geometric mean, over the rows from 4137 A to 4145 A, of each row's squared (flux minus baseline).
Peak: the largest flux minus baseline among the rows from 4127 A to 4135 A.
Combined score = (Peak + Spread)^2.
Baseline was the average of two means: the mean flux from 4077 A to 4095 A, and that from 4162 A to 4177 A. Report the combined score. 0.0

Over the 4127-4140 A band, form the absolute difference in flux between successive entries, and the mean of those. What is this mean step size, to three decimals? 0.325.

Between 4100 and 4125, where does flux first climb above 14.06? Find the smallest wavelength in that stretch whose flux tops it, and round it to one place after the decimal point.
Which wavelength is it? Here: 4101.0 A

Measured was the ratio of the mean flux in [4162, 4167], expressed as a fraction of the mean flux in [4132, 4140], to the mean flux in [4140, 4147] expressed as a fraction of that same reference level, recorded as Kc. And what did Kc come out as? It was 0.99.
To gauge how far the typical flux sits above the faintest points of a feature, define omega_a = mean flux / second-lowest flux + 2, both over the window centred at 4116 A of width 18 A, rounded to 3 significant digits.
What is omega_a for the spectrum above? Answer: 3.01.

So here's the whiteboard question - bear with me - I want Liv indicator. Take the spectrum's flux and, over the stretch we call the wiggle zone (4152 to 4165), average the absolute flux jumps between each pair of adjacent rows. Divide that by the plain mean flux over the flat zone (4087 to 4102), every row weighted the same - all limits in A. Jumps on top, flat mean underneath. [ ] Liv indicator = 0.024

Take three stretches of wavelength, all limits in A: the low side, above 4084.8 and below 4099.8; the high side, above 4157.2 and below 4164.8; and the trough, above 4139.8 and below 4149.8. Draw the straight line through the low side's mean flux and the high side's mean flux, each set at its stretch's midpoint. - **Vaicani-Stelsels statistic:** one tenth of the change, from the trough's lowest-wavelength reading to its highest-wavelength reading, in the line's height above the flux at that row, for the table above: -0.03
